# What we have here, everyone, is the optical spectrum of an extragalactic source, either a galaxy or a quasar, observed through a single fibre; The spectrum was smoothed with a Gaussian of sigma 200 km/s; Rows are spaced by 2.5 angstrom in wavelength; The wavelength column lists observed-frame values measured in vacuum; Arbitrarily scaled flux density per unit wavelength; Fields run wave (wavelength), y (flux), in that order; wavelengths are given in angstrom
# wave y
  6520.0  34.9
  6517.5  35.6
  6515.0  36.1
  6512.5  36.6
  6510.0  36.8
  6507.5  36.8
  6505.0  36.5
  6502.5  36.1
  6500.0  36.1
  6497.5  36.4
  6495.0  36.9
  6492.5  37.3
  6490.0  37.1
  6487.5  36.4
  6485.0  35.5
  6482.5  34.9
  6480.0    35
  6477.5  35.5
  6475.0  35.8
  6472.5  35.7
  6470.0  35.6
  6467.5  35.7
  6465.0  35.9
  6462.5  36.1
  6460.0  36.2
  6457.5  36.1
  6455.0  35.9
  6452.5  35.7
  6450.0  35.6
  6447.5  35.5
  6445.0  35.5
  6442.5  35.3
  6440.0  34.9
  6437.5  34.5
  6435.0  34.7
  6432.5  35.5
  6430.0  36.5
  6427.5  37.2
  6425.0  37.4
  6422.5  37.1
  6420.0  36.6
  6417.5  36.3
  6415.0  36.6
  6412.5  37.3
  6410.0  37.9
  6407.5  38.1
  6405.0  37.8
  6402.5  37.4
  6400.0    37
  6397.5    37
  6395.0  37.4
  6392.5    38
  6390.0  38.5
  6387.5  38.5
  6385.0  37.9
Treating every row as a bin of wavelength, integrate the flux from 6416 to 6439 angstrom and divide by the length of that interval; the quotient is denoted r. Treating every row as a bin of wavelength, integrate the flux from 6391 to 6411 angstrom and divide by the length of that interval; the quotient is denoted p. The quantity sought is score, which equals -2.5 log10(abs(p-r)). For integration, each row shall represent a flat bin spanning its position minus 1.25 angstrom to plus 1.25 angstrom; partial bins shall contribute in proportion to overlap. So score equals -0.4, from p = 37.6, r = 36.2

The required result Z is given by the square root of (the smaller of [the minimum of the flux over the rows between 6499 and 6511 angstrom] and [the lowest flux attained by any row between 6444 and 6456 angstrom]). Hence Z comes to 5.958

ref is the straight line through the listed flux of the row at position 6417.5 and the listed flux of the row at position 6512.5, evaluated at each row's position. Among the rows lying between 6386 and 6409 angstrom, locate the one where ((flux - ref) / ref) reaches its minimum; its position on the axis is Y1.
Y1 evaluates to 6400.0 angstrom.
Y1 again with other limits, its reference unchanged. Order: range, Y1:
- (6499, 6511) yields 6502.5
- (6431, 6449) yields 6437.5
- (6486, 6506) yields 6502.5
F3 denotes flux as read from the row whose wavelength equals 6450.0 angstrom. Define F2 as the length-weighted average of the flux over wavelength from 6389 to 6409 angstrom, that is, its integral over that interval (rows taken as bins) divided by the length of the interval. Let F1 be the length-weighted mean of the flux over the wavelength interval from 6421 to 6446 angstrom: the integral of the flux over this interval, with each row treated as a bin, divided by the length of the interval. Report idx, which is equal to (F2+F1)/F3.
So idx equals 2.06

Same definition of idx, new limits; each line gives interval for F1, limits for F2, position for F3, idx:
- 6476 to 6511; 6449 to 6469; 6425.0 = 1.93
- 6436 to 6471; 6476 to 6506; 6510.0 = 1.95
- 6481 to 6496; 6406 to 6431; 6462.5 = 2.03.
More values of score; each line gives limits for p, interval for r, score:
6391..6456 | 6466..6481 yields 0.1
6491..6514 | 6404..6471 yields 1.0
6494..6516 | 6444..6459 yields 0.3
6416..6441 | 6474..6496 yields 3.3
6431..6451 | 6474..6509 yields 0.0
